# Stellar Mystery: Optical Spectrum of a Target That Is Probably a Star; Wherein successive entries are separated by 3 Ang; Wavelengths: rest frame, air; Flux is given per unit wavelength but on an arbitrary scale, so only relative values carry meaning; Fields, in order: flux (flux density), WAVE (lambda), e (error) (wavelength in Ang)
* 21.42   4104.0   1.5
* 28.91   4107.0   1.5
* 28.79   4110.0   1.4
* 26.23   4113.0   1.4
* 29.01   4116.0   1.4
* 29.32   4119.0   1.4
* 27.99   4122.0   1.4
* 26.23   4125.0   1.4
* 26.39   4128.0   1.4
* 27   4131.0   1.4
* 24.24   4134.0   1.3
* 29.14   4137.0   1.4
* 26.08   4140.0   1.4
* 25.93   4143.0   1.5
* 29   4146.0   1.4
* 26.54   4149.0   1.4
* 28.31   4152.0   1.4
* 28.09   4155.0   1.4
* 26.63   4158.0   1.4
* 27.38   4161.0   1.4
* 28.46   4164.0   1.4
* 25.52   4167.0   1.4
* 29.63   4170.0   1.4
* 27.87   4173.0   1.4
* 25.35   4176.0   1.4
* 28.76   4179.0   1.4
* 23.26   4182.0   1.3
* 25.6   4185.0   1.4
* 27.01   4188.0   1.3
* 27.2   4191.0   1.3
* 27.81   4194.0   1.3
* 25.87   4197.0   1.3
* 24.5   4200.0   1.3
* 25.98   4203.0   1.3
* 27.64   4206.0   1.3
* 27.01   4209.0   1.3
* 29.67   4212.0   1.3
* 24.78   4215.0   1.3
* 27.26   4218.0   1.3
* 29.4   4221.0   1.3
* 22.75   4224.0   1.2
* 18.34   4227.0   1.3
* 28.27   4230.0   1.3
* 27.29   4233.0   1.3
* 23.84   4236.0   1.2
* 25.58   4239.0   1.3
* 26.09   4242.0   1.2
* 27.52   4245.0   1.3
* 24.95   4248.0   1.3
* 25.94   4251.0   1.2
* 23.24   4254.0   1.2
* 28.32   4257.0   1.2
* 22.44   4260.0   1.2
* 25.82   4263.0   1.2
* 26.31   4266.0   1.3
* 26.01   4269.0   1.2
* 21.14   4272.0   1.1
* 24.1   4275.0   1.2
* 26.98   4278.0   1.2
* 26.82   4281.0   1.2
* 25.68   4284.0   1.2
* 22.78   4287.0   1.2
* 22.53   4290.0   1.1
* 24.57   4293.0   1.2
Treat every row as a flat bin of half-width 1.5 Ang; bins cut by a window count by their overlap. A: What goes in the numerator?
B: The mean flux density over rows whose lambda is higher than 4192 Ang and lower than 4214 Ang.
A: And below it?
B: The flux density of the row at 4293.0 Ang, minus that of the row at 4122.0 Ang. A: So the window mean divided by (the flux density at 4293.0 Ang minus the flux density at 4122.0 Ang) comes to -7.9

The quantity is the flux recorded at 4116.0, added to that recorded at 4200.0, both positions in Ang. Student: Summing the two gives 54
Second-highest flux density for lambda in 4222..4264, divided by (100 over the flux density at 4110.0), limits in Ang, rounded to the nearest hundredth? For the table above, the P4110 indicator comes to 8.14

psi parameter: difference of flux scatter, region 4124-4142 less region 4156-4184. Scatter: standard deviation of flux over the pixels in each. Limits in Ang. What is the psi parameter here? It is -0.4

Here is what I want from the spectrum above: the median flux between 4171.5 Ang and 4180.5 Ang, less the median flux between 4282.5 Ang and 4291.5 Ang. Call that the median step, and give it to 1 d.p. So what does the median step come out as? 5.1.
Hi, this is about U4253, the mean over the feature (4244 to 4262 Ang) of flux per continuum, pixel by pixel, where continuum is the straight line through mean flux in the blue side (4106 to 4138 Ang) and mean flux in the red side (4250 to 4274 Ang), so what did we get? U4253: 1.013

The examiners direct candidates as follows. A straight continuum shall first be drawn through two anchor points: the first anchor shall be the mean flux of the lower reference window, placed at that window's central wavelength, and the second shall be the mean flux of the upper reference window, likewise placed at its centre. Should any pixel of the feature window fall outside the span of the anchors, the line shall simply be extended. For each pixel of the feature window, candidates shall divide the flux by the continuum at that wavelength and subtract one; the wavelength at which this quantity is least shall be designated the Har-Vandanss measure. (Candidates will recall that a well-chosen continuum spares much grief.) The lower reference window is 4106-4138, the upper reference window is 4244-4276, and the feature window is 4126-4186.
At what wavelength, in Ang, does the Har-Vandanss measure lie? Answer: 4182.0 Ang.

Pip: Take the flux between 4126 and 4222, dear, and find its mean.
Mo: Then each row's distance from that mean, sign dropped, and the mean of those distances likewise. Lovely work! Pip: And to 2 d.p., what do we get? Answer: 1.31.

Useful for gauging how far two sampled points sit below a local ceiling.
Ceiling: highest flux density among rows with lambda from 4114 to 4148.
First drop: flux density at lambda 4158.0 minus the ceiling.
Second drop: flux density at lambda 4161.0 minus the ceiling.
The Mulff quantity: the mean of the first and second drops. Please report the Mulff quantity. -2.3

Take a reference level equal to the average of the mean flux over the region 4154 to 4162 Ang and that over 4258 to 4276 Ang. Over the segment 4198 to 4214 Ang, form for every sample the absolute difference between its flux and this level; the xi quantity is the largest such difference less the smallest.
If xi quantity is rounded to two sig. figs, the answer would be 3.7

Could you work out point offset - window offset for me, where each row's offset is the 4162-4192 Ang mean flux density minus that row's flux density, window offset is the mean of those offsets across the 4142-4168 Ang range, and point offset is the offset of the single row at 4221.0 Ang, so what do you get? -2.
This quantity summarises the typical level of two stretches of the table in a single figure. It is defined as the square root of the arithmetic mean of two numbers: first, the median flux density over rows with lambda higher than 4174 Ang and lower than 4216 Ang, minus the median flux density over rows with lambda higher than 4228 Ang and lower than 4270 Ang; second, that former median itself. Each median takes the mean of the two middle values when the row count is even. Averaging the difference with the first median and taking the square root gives 3.68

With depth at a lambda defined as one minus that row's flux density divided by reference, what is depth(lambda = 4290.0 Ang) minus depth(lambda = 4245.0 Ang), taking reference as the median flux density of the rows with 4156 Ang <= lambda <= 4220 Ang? 0.18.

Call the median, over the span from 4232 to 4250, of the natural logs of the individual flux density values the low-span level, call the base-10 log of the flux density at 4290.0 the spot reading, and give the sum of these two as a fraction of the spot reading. 3.40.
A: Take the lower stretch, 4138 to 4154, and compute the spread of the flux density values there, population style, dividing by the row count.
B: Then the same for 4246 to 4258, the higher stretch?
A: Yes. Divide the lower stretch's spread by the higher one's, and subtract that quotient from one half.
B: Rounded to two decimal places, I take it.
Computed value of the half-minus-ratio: -0.18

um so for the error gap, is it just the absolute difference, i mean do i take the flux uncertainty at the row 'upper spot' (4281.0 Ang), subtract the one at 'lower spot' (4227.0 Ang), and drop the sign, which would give 0.10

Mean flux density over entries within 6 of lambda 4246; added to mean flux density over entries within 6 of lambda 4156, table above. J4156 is 53.7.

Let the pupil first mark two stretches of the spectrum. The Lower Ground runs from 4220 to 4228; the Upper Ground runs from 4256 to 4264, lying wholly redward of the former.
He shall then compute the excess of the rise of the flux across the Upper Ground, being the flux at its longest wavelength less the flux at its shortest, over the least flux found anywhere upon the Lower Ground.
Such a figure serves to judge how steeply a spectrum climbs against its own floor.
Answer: -20.8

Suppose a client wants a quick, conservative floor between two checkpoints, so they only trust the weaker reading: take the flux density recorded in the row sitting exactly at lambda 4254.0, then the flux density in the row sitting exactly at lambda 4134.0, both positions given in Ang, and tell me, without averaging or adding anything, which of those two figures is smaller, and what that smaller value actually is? 23.2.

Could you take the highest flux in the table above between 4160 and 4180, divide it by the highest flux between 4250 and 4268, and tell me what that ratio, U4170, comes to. 1.05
